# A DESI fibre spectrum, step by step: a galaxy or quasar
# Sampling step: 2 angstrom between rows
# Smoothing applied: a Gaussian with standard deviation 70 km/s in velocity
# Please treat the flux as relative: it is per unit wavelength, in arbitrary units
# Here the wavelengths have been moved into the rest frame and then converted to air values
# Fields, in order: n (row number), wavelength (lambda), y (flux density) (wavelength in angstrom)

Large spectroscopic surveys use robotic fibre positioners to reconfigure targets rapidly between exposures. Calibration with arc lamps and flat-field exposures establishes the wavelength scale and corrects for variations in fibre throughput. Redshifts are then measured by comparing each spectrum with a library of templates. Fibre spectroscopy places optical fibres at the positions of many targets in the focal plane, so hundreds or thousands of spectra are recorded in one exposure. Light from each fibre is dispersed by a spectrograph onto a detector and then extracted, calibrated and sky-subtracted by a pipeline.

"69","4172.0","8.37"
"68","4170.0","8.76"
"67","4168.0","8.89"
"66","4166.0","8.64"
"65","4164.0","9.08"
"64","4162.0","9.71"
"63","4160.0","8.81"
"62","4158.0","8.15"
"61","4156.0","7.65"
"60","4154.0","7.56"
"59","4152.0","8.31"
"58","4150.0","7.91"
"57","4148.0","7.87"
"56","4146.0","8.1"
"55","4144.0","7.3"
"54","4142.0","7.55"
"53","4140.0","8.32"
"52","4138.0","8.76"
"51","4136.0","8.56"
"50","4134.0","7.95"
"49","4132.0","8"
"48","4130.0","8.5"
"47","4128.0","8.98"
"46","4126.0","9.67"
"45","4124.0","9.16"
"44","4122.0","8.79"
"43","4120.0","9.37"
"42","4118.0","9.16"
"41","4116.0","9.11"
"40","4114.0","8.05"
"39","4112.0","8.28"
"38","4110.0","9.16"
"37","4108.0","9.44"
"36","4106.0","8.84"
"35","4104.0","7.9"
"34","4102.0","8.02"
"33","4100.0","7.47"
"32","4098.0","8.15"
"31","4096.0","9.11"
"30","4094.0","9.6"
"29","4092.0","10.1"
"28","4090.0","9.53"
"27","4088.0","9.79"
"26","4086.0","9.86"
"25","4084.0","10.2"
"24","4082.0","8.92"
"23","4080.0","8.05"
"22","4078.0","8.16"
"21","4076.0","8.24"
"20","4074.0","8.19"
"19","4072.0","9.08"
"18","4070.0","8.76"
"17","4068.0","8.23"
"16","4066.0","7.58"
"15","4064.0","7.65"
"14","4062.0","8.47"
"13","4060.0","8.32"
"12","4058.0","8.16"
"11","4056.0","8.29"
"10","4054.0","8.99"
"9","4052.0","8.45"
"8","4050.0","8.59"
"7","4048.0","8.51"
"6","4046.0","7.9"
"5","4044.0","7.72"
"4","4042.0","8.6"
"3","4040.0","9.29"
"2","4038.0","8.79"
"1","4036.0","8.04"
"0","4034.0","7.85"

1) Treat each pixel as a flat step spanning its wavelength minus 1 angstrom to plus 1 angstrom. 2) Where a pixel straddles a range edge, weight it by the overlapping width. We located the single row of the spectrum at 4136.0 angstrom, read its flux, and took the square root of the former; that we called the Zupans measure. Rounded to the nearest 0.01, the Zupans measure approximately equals 2.93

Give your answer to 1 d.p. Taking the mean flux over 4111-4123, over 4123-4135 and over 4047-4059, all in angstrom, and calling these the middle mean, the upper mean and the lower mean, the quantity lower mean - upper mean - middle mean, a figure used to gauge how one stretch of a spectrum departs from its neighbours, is -9.0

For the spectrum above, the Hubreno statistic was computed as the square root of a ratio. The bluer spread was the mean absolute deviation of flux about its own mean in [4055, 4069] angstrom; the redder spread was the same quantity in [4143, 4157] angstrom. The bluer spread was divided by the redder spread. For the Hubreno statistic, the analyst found 1.02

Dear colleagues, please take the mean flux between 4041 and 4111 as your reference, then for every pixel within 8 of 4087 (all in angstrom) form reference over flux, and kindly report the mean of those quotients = 0.91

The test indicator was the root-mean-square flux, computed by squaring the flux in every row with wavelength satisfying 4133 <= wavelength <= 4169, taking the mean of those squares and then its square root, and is 8.31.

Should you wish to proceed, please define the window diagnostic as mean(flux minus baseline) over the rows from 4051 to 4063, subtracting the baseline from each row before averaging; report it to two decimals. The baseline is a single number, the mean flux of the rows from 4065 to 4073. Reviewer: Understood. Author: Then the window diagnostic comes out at 0.03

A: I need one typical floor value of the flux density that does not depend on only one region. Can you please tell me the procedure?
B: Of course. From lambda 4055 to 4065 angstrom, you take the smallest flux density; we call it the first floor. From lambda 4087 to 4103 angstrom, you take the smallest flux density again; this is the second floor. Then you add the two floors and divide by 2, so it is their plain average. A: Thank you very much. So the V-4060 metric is 7.6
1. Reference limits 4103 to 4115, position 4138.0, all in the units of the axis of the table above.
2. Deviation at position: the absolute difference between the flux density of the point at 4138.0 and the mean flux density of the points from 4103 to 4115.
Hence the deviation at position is 0.15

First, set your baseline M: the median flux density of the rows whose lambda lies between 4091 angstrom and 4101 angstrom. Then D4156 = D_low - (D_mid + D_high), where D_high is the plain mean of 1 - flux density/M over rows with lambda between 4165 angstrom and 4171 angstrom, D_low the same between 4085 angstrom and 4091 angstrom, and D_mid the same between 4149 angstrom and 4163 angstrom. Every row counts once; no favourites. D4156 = -0.19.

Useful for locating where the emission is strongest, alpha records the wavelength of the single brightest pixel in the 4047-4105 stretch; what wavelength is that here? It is 4084.0 angstrom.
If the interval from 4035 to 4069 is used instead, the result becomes 4040.0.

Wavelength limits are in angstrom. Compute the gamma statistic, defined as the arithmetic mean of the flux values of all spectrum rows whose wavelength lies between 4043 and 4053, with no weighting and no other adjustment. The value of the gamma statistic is 8.23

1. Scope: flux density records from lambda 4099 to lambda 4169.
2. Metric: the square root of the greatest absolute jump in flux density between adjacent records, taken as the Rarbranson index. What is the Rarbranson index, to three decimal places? 1.030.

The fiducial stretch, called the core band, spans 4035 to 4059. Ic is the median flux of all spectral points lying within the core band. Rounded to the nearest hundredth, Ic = 8.48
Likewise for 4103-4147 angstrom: 8.66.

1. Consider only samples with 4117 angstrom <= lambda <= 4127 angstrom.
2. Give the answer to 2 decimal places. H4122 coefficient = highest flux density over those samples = 9.67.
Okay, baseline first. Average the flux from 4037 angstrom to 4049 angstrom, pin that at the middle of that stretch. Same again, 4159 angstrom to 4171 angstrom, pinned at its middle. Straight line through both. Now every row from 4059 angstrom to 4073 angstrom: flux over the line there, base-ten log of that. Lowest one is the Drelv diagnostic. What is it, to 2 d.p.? -0.05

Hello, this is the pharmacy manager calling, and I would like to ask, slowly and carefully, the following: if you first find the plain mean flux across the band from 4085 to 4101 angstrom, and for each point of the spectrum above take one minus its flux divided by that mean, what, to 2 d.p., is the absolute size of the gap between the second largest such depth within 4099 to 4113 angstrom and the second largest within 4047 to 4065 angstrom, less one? -0.97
